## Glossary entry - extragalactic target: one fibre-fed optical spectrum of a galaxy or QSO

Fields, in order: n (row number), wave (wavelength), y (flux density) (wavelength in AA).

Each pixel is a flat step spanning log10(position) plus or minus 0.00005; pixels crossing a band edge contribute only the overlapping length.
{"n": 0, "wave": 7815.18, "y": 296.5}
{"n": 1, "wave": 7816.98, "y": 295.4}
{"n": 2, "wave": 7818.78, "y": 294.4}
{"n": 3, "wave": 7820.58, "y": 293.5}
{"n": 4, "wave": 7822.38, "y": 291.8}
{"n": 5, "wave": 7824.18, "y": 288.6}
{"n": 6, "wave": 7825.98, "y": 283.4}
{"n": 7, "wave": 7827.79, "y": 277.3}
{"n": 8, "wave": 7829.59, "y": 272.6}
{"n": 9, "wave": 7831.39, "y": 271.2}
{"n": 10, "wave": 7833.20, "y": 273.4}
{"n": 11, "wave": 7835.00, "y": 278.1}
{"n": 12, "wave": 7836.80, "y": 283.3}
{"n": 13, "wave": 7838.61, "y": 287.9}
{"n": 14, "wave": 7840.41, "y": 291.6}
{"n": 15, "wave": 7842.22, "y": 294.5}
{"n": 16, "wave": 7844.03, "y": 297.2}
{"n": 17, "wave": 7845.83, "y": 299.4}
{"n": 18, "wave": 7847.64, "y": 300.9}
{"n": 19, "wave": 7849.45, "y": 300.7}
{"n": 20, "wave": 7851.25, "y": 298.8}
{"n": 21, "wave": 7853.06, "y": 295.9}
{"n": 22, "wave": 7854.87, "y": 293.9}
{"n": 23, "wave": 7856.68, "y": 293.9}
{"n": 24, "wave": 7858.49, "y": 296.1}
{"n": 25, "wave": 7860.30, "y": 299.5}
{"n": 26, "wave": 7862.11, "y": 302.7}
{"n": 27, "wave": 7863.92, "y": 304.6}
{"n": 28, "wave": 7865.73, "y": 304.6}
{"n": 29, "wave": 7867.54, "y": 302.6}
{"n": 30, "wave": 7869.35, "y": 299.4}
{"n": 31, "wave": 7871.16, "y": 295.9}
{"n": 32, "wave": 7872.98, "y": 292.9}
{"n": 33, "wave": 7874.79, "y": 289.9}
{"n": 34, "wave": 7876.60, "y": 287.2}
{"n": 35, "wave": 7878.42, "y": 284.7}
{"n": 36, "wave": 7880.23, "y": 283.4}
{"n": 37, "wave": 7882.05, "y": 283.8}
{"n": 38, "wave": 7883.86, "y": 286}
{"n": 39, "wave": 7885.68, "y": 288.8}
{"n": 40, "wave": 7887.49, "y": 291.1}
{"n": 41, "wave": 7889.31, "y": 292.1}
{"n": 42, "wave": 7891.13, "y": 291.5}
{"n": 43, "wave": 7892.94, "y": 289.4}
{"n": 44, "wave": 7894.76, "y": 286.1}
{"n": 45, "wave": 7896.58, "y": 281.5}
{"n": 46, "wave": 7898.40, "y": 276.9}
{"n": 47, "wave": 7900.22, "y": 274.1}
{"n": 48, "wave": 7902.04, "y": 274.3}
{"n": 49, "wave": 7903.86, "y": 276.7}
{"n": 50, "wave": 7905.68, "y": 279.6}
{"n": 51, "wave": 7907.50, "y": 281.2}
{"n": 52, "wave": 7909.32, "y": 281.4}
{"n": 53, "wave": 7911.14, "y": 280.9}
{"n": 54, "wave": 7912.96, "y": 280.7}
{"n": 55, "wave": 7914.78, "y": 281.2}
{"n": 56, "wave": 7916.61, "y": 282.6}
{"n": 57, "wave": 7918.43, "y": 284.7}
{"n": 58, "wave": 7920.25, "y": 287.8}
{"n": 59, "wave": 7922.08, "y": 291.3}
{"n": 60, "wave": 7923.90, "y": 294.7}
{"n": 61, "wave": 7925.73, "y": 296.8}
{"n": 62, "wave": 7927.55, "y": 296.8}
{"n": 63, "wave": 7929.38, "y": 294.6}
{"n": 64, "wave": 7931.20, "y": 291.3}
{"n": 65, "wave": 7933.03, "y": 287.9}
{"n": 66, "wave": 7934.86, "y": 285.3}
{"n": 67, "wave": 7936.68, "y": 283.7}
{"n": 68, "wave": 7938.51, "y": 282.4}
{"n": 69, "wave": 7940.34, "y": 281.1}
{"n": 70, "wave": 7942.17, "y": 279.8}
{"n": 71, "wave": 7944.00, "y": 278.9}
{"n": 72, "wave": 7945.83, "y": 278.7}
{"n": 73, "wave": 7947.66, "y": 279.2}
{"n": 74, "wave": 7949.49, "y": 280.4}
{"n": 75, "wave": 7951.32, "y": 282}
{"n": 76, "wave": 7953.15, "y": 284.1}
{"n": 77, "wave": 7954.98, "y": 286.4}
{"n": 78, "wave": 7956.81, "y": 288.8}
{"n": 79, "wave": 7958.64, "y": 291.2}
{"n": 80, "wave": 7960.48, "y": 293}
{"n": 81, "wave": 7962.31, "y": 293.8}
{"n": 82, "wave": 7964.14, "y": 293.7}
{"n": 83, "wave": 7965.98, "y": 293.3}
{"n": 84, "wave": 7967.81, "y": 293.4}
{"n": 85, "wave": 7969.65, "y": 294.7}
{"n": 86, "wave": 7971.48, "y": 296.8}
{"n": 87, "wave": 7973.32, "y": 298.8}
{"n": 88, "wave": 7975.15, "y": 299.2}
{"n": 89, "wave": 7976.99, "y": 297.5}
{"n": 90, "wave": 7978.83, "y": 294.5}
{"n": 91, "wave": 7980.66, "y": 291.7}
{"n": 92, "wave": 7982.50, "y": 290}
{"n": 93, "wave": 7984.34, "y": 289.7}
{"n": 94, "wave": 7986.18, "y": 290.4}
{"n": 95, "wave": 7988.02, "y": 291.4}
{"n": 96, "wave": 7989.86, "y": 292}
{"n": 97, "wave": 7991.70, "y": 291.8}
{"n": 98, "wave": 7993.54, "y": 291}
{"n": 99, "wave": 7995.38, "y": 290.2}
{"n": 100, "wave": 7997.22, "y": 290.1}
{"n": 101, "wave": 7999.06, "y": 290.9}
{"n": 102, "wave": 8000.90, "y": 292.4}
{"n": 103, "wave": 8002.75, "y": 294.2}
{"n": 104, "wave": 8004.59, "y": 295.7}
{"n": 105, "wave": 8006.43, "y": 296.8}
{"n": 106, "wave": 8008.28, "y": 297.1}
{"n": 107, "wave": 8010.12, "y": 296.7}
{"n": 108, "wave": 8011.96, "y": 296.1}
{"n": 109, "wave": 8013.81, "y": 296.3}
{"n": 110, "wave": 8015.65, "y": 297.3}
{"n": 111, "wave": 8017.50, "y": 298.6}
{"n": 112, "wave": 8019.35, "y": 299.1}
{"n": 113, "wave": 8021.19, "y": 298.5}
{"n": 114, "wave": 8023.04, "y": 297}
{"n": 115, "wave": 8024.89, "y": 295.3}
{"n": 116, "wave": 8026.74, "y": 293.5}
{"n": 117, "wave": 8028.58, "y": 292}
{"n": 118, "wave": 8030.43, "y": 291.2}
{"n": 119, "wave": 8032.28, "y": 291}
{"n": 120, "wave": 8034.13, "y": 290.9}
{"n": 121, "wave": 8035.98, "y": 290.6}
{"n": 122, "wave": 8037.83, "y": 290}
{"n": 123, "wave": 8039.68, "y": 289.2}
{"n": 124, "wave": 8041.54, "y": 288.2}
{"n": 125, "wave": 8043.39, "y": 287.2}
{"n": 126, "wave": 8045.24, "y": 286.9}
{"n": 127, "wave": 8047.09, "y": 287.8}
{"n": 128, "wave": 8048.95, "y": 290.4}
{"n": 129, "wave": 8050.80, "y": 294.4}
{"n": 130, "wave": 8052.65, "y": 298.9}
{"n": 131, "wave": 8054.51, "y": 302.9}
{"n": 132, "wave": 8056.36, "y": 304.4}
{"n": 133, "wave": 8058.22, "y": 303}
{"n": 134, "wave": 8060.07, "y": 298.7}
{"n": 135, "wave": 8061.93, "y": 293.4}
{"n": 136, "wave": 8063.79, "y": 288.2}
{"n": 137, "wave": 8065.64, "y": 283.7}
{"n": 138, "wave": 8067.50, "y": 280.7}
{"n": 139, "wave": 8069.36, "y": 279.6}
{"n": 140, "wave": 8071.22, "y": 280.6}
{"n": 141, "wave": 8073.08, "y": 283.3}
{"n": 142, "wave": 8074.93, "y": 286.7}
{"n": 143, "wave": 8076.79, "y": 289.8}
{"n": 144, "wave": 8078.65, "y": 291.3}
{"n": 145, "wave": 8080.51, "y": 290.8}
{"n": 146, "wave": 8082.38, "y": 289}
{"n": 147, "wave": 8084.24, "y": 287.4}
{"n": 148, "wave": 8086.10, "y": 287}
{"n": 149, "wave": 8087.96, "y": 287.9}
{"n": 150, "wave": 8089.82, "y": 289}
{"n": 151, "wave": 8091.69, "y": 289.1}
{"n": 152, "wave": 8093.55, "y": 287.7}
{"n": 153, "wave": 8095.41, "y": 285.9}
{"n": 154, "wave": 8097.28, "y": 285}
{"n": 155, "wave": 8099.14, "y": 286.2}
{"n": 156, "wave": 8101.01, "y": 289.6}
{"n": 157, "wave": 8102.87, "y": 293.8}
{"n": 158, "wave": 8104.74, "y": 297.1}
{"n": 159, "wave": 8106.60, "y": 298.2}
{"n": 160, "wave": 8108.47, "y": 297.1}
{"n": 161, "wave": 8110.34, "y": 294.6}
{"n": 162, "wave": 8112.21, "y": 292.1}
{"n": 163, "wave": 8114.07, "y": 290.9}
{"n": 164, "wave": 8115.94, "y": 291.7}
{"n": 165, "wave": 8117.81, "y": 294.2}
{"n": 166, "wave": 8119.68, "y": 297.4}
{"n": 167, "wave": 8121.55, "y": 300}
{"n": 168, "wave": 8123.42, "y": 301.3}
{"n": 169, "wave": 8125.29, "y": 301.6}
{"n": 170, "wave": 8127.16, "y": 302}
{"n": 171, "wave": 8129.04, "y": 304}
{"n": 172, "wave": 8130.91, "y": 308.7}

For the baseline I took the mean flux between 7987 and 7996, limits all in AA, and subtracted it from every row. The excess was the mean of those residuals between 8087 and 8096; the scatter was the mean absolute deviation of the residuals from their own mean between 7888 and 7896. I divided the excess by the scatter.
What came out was -2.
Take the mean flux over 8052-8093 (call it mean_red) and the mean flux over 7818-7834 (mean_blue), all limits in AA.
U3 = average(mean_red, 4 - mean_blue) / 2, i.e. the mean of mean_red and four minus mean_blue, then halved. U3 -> 2.8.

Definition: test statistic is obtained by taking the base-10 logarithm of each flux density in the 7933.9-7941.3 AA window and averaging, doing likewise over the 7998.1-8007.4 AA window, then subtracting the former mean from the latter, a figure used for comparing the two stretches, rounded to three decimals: 0.016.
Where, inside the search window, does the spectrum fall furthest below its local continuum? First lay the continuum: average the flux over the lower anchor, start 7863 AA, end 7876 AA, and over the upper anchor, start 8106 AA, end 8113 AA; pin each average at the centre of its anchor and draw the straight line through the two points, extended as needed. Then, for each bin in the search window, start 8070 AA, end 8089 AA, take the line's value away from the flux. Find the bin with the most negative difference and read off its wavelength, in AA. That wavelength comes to 8071.22 AA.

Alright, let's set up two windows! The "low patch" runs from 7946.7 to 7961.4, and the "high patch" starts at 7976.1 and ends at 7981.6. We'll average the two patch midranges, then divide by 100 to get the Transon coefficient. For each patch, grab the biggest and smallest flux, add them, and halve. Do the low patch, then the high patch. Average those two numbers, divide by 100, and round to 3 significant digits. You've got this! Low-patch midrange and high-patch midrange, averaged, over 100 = 2.90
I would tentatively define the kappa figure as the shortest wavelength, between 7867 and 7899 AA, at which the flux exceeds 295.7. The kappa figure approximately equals 7867.54 AA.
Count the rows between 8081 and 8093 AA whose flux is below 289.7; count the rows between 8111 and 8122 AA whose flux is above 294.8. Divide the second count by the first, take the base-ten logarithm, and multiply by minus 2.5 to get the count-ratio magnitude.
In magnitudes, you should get 1.2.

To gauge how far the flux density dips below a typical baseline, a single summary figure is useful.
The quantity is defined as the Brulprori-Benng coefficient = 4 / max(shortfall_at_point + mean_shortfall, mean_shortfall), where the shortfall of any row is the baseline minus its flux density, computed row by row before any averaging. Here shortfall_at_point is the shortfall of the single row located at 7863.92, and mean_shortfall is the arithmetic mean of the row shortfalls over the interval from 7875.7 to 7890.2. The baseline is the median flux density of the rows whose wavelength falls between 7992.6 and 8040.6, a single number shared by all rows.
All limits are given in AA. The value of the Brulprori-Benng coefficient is 0.60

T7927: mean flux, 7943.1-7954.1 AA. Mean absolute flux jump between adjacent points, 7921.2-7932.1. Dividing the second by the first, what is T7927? 0.0078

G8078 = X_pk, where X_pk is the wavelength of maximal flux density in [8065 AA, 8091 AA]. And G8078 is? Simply 8078.65 AA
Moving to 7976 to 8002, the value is 7976.99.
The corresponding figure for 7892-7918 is 7892.94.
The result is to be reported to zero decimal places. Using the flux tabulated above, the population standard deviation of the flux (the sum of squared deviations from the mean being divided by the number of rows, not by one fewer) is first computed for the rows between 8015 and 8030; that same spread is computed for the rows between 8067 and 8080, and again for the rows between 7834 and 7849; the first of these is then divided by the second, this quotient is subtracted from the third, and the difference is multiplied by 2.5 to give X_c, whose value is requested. 17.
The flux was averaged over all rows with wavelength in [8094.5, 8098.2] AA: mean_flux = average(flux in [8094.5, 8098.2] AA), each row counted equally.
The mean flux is 285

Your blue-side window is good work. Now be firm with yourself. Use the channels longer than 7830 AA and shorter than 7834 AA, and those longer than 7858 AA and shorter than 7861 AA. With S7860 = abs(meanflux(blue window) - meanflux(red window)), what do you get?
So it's 26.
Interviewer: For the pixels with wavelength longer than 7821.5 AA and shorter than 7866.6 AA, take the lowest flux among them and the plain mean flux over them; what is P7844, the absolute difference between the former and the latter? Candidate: 20.1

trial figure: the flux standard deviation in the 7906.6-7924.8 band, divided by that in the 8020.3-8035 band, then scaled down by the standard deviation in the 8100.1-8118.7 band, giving 0.6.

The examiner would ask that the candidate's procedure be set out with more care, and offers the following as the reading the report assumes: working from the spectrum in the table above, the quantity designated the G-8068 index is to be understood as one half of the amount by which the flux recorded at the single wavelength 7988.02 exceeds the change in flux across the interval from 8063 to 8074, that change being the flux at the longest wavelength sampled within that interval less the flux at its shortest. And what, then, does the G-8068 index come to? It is 148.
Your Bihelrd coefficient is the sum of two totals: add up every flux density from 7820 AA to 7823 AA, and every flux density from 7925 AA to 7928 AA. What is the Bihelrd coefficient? 1179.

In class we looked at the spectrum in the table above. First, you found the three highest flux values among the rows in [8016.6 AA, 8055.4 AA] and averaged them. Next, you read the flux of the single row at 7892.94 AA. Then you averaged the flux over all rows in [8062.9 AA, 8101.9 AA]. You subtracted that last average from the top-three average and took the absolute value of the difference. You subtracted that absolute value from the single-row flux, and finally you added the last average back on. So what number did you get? 562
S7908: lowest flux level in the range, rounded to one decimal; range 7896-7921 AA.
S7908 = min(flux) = 274.1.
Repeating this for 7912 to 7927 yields 280.7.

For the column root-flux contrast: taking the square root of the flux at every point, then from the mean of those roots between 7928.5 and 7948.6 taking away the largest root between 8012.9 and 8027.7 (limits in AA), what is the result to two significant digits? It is -0.45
